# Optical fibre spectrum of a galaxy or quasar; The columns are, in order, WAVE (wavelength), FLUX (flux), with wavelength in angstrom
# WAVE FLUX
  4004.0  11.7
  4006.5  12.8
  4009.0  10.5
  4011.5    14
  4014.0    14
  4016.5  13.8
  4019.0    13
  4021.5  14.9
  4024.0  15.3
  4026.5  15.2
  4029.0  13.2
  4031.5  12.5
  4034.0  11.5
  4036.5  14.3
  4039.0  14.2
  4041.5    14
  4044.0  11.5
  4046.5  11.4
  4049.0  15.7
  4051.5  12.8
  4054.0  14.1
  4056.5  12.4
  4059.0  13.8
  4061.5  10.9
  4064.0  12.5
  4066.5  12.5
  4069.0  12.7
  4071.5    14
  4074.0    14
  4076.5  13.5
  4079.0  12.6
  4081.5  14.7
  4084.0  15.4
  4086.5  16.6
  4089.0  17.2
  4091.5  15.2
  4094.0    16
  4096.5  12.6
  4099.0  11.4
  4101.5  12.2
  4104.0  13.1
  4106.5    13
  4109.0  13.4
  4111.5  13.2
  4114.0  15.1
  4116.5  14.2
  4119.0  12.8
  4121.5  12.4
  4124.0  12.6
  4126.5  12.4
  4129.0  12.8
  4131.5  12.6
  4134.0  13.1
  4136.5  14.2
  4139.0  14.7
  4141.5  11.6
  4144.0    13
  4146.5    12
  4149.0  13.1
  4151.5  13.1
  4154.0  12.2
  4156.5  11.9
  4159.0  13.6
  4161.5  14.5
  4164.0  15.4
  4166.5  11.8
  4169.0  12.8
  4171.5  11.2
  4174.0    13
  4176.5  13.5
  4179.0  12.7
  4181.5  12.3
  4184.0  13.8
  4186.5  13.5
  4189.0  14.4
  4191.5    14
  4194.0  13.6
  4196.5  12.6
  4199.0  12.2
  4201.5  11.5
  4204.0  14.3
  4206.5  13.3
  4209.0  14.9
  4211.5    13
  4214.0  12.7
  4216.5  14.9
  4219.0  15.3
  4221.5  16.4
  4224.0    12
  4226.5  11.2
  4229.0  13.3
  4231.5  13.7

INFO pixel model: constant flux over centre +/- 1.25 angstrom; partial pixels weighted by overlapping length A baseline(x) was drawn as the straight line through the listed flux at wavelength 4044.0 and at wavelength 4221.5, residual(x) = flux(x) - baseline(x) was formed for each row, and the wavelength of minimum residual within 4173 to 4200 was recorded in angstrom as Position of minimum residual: 4199.0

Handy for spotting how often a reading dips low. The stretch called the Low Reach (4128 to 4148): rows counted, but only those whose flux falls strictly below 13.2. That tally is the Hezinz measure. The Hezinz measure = 6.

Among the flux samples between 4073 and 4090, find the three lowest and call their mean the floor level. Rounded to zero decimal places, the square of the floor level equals 179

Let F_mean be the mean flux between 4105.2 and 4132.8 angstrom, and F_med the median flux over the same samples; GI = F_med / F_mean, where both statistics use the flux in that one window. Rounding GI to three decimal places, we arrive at 0.974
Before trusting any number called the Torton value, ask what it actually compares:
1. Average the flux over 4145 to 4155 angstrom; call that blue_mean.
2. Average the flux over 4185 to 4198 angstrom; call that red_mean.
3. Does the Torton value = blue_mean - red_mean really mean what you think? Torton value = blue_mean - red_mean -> -1.0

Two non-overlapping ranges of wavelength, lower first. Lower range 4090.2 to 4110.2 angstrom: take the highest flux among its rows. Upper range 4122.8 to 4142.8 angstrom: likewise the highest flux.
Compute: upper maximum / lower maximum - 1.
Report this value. -0.08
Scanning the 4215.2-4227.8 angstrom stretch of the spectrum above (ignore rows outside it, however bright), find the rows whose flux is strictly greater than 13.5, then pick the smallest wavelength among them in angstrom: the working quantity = 4216.5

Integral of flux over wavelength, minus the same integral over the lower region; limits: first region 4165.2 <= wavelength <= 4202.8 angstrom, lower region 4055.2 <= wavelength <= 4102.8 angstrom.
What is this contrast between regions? -168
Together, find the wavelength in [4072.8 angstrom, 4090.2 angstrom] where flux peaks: 4089.0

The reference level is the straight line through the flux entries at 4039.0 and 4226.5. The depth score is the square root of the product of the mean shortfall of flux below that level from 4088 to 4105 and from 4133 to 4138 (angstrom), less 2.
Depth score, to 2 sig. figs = -1.2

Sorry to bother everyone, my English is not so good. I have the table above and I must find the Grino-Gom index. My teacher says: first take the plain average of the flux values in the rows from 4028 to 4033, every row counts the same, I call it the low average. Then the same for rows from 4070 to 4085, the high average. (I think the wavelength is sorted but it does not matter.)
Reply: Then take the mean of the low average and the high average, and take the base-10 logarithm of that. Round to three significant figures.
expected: 1.13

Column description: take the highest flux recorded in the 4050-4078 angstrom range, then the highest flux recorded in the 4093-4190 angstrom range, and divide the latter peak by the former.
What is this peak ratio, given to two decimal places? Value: 1.13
